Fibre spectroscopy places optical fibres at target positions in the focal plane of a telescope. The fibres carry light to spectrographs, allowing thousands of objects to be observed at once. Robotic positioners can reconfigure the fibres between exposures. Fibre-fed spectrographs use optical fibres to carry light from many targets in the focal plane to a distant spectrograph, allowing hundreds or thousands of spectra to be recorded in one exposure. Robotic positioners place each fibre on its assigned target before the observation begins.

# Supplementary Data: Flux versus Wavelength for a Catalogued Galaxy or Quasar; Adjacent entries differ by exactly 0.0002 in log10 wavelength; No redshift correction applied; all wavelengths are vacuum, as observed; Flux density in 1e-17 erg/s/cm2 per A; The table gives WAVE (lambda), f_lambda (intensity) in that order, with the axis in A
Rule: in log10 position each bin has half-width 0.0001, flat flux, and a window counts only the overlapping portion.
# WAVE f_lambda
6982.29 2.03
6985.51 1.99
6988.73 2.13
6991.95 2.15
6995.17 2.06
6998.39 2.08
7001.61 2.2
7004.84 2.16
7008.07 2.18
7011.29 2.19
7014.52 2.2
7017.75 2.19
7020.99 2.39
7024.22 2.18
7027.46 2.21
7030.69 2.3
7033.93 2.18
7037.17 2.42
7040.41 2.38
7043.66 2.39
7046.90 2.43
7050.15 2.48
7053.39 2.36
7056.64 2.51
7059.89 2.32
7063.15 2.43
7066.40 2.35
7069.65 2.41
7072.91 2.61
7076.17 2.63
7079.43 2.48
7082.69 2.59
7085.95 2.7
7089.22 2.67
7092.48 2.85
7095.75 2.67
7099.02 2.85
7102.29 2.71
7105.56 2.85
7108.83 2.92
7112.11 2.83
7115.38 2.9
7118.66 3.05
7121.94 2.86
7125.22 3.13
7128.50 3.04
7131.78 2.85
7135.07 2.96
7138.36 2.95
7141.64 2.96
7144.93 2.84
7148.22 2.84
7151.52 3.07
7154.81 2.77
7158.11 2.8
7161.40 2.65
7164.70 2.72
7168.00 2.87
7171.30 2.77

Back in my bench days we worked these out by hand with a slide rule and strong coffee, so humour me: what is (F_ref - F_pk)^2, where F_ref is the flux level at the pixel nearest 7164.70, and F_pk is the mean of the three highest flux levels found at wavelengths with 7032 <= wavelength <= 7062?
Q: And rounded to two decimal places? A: 0.06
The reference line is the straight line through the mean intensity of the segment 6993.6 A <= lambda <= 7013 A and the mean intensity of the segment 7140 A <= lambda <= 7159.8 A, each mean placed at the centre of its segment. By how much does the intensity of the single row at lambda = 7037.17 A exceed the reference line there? 0.10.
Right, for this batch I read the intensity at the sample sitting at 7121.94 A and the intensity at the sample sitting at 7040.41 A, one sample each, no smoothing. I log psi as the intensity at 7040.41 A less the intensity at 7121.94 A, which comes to -0.5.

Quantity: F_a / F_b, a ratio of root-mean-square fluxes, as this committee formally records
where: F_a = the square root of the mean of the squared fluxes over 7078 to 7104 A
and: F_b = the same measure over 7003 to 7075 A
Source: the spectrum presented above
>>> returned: 1.15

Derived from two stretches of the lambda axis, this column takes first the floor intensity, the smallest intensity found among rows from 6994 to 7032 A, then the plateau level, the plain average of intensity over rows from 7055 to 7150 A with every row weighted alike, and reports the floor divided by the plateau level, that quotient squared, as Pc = 0.561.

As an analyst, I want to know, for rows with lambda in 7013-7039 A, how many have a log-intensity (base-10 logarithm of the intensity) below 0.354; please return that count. 5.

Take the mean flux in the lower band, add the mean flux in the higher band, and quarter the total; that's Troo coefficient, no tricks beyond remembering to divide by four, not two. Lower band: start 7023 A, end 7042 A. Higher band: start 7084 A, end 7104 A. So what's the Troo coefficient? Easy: 1.26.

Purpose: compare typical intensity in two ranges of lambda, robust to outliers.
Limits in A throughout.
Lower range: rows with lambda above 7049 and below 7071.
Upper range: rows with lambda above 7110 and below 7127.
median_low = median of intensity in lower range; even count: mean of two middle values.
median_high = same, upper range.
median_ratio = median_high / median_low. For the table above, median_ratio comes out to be 1.20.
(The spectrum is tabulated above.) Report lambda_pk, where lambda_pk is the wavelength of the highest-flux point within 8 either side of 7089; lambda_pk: 7092.48 A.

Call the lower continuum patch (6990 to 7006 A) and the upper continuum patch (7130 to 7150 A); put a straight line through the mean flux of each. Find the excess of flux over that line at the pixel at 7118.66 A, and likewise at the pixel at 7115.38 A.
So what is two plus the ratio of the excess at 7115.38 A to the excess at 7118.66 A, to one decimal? 2.5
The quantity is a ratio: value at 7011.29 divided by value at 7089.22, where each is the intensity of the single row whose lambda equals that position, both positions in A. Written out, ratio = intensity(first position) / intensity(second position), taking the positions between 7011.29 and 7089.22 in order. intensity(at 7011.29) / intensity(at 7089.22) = 0.82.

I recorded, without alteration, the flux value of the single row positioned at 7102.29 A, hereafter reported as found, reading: 2.71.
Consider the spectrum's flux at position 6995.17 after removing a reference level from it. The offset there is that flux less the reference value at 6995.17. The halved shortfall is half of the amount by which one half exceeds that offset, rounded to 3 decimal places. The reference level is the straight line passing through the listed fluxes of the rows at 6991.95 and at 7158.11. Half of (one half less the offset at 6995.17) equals 0.301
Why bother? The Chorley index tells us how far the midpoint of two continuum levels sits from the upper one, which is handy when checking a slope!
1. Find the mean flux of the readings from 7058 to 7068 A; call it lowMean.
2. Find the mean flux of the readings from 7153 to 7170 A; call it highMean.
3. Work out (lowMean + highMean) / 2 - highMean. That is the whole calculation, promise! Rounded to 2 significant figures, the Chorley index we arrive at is -0.20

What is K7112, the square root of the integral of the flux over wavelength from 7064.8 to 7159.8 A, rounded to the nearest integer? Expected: 16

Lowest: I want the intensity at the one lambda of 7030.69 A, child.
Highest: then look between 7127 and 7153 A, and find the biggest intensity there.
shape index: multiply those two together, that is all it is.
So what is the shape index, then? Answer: 7.1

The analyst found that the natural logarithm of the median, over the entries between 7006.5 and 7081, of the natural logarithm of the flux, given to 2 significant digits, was -0.14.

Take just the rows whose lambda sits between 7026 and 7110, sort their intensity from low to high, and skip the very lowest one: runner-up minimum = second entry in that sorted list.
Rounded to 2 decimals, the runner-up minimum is 2.21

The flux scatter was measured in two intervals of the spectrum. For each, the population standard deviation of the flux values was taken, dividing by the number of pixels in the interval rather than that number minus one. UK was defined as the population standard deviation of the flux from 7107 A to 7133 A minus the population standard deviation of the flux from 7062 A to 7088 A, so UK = -0.01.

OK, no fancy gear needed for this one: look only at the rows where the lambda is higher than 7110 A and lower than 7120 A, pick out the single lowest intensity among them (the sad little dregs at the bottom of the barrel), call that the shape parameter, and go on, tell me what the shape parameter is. 2.83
